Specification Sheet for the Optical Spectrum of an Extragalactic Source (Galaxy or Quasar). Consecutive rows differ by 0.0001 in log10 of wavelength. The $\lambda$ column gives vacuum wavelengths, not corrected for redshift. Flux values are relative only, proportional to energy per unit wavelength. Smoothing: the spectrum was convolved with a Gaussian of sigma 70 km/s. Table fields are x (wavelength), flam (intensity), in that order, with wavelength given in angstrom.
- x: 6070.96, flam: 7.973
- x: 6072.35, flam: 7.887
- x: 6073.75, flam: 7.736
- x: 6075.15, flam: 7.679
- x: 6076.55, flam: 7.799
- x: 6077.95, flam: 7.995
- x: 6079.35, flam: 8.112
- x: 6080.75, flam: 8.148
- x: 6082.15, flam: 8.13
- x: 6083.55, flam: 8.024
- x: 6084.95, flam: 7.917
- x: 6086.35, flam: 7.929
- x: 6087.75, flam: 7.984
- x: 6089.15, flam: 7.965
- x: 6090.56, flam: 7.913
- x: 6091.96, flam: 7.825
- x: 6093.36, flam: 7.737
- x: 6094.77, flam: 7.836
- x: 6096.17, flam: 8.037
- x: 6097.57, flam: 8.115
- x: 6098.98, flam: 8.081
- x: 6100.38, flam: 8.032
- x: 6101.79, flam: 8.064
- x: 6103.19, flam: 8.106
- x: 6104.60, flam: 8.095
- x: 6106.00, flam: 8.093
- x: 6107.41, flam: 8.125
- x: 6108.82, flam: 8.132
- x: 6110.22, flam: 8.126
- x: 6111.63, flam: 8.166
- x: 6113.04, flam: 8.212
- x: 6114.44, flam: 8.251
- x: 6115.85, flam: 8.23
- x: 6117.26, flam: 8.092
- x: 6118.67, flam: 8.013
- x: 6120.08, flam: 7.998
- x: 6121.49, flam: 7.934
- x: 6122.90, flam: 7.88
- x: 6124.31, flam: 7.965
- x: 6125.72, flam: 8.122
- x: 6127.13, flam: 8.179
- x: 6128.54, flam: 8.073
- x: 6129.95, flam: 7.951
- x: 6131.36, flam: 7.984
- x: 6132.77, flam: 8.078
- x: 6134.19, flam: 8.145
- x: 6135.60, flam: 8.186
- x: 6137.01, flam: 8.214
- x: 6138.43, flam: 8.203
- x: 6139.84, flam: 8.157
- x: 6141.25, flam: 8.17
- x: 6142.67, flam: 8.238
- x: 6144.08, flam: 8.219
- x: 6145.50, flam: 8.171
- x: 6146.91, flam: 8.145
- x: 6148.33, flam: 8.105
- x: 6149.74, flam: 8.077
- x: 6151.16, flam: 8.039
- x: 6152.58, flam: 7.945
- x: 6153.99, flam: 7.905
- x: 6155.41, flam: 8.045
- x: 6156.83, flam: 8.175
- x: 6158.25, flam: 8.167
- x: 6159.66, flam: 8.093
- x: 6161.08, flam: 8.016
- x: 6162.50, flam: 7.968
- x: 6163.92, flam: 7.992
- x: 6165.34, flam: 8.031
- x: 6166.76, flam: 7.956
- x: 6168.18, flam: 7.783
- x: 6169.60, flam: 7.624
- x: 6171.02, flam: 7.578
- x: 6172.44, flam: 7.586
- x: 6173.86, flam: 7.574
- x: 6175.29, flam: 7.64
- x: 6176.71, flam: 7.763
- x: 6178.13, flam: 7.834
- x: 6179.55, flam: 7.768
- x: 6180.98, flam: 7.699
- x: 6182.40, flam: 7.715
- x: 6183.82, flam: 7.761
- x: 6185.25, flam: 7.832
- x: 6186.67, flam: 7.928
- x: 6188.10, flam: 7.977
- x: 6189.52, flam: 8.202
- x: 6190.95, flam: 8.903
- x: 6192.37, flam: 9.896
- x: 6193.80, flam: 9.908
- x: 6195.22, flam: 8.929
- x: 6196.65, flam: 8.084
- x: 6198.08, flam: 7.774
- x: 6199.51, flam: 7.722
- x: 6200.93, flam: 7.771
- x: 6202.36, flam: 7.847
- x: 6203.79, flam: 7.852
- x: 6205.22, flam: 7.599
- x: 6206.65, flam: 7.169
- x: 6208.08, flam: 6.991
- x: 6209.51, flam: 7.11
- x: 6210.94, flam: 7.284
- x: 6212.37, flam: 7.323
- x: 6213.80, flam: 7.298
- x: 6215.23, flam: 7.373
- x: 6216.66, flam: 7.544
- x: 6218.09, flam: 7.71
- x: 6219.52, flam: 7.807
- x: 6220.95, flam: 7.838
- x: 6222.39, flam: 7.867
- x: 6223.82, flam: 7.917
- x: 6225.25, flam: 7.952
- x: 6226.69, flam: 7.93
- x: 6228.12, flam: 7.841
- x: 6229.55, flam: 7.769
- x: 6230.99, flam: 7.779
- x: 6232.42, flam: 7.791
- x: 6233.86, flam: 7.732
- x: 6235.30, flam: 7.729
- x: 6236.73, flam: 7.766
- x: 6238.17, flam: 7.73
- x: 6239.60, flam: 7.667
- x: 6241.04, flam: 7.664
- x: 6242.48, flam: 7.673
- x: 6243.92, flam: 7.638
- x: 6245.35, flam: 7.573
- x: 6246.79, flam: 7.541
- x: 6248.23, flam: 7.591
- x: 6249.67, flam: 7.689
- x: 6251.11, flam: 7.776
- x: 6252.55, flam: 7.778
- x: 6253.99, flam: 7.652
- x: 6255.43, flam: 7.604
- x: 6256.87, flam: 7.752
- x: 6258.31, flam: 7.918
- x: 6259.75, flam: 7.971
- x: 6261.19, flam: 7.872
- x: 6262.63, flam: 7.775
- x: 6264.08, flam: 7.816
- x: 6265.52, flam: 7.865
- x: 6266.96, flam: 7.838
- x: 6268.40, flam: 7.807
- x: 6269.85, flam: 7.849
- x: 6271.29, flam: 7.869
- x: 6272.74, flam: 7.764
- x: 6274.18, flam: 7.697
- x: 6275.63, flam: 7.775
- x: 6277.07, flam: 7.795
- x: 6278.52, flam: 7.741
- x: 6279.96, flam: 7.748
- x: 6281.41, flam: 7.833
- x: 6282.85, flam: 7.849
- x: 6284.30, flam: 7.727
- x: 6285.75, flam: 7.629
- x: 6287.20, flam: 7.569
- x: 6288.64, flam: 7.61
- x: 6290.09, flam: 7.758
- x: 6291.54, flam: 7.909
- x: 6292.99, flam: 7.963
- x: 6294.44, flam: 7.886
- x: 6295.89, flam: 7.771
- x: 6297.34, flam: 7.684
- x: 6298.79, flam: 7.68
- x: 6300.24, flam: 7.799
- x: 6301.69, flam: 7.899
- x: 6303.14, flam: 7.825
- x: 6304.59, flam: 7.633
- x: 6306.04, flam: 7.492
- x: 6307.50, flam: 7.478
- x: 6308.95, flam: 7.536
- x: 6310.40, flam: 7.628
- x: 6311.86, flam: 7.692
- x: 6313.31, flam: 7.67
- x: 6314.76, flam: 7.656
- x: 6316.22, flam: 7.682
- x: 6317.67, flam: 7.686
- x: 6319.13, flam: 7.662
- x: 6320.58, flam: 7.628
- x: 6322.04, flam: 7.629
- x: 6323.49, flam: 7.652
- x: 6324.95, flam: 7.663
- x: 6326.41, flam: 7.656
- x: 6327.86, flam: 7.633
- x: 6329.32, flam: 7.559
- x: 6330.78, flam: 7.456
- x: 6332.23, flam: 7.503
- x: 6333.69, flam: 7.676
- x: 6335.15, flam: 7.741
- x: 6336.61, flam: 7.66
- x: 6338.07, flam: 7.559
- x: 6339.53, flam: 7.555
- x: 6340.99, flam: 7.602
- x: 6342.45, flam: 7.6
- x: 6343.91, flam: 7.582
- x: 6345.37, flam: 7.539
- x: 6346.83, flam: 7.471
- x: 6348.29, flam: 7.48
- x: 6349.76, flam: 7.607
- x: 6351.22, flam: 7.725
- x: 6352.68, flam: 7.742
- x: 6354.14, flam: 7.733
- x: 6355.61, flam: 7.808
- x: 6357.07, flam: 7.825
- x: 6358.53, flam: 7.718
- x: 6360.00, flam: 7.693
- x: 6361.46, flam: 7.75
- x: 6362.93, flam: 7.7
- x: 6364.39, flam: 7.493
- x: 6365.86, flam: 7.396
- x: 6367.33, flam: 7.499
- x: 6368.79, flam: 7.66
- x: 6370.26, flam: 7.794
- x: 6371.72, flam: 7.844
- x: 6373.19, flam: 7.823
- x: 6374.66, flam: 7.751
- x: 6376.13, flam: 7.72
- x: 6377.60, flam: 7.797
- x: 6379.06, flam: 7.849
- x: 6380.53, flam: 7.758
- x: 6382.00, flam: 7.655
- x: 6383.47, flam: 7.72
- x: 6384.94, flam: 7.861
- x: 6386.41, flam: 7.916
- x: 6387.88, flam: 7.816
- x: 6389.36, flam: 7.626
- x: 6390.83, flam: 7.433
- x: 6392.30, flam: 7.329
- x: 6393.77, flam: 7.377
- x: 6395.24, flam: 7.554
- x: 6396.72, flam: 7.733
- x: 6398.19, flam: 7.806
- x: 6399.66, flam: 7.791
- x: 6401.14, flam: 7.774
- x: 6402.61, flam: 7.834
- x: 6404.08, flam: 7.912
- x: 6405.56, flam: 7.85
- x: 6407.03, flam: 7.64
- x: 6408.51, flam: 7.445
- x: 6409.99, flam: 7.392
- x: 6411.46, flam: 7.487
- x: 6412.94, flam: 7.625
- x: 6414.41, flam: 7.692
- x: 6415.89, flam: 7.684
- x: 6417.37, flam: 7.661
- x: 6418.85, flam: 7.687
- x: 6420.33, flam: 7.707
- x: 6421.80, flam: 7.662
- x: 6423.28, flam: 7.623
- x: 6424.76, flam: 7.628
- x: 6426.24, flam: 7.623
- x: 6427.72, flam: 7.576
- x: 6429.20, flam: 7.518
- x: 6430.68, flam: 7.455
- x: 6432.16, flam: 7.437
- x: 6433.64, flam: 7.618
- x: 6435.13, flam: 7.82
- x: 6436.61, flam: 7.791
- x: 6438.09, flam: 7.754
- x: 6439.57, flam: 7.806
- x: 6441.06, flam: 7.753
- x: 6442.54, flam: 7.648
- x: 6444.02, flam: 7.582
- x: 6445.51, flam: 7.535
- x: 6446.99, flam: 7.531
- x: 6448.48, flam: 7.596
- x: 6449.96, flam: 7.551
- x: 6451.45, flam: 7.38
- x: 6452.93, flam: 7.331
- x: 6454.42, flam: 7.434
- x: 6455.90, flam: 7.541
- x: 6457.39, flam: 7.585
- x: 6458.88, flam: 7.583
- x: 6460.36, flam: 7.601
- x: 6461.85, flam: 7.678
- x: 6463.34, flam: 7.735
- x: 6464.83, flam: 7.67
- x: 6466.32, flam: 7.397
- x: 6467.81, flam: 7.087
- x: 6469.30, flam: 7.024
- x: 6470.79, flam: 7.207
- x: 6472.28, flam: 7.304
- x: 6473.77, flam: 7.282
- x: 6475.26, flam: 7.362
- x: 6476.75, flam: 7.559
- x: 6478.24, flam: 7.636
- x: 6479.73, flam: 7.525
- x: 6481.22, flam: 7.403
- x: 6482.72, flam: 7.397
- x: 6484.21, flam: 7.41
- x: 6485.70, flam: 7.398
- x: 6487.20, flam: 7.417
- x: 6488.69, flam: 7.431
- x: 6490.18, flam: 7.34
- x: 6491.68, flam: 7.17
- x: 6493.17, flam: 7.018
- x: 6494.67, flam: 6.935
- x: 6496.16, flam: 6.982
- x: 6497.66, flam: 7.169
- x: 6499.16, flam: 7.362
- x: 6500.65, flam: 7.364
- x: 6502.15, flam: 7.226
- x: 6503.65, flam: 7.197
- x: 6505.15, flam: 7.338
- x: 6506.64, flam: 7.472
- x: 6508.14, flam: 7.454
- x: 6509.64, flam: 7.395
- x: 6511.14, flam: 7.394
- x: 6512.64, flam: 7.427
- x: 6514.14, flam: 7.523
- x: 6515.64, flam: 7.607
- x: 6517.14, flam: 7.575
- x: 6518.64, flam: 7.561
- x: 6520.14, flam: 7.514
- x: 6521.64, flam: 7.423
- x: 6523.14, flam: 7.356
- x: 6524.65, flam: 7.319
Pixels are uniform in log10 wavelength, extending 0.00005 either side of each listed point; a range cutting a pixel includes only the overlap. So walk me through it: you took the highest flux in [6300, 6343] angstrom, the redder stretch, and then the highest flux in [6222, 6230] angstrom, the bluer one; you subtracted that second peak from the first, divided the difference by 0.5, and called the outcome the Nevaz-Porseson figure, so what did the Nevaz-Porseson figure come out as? -0.11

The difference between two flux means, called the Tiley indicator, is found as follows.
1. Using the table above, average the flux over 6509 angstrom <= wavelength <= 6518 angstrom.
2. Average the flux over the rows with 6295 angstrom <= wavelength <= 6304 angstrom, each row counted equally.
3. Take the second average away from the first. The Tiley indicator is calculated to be -0.3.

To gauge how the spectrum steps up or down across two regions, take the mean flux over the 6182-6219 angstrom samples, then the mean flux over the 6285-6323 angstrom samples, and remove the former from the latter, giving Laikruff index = -0.21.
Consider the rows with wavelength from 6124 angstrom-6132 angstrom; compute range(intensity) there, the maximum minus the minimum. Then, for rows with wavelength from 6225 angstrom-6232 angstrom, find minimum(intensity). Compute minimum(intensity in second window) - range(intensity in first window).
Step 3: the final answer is 7.54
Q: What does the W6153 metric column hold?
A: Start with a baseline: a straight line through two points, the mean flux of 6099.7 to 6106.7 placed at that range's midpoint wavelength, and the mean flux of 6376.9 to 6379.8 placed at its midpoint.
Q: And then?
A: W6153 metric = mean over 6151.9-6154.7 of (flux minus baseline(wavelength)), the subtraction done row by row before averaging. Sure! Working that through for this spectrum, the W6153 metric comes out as -0.11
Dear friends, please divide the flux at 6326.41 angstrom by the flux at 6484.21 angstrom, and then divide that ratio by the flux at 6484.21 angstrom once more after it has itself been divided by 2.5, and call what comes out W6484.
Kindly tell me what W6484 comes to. 0.349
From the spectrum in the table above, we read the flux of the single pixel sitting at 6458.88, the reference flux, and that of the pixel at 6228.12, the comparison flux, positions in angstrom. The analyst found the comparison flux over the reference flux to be 1.03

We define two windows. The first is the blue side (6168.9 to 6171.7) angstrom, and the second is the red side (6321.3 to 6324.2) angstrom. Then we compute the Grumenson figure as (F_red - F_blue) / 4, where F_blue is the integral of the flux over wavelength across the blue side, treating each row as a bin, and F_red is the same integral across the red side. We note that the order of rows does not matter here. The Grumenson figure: 0.2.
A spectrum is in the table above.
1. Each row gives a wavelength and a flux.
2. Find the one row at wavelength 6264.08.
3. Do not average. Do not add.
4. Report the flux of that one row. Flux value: 7.816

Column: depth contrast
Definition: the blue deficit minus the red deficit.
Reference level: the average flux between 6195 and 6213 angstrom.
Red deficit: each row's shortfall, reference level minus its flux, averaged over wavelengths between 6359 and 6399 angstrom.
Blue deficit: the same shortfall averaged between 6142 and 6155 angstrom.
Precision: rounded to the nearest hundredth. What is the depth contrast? -0.41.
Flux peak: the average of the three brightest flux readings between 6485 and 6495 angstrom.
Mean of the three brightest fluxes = 7.4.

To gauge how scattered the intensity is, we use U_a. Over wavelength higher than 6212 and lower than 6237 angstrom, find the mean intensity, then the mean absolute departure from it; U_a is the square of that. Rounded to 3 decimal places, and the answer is 0.023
